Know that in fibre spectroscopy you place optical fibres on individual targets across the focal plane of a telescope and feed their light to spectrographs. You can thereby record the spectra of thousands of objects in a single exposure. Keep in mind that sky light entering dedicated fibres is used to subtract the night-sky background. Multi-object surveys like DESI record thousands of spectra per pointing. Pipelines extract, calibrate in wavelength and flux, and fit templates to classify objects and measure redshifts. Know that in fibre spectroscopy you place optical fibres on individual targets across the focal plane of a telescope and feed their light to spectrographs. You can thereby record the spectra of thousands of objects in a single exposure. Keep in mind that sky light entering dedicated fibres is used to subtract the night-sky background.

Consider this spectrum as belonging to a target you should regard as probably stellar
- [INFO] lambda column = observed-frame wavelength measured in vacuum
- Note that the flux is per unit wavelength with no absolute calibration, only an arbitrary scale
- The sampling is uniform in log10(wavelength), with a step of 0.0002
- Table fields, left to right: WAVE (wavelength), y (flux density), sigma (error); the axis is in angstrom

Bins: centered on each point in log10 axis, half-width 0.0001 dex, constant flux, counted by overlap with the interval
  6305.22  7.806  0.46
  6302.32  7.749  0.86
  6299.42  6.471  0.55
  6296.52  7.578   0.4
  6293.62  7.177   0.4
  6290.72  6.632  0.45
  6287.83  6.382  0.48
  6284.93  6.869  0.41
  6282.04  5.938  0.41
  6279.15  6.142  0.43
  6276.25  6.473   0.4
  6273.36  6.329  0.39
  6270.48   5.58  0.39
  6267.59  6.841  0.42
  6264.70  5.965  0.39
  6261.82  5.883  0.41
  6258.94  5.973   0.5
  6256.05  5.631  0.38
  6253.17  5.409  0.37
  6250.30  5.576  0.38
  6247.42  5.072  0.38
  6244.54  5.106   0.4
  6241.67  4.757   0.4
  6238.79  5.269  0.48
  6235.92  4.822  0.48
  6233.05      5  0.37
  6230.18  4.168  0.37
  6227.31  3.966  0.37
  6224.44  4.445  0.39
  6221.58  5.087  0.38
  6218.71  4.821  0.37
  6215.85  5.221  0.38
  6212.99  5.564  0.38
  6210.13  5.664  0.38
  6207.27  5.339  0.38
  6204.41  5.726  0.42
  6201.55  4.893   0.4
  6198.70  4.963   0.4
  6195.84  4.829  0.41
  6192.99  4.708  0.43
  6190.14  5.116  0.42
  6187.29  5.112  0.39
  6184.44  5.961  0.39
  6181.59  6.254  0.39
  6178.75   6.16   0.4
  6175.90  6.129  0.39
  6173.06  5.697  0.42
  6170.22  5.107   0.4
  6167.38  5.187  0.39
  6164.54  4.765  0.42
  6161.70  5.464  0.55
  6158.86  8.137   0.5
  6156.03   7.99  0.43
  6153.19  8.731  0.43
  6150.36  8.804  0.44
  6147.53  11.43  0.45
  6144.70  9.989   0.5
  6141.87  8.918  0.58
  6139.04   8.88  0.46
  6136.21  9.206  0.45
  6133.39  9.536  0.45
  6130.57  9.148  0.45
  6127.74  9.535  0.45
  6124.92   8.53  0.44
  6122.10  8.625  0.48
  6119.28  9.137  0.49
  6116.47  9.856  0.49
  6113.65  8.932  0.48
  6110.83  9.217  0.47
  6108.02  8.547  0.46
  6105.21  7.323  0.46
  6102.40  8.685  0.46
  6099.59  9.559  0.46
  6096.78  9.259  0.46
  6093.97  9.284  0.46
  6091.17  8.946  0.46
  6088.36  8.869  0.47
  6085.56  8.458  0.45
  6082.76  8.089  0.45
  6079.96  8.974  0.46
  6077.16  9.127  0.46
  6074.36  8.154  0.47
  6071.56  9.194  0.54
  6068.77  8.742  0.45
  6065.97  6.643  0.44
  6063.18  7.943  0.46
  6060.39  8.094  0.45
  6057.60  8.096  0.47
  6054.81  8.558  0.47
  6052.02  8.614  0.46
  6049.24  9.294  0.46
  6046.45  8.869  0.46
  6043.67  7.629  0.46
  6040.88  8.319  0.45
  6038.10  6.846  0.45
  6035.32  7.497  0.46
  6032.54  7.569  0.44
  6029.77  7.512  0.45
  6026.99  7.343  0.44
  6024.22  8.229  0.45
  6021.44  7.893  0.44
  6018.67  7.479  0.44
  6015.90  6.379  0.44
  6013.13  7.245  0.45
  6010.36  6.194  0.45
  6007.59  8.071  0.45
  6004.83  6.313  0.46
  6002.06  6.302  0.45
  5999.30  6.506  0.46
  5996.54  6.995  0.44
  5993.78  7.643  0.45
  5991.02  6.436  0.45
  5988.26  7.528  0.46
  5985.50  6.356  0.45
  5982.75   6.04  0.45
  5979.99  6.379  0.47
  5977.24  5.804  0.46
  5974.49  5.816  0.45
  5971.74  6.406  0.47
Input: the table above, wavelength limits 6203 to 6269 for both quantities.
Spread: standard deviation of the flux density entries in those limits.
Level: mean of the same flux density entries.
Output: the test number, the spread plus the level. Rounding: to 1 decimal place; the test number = 5.9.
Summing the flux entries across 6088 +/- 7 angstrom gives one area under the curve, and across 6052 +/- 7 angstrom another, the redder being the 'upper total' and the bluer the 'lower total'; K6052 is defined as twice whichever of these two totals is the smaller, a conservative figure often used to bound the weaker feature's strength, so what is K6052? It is 87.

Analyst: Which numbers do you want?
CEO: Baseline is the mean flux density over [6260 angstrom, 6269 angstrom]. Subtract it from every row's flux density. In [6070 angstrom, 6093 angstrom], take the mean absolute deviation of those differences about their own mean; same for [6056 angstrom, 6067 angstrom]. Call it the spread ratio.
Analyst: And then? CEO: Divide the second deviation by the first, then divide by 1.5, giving 0.95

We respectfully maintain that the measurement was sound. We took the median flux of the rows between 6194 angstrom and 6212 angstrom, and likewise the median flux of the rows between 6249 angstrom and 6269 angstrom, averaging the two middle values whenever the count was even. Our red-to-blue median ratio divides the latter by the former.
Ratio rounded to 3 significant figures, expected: 1.14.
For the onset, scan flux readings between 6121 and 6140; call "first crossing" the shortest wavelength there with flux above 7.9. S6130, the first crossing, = 6122.10 angstrom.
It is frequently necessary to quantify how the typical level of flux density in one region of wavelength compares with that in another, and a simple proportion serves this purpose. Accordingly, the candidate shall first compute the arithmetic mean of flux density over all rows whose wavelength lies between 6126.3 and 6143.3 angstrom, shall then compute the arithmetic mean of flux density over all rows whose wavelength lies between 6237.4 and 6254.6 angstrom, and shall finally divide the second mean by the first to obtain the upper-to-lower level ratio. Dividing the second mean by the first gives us 0.56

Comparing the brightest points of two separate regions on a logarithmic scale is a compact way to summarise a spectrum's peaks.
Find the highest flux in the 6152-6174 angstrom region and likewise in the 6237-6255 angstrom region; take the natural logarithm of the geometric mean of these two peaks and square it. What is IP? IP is 3.8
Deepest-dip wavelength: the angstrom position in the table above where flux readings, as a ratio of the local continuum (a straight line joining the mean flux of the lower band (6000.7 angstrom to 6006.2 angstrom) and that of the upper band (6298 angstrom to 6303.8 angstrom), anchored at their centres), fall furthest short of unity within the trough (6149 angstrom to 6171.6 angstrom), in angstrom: 6164.54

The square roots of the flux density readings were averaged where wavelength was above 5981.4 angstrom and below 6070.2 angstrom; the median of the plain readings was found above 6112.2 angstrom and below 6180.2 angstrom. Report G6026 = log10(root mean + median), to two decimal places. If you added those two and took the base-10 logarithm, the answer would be 1.06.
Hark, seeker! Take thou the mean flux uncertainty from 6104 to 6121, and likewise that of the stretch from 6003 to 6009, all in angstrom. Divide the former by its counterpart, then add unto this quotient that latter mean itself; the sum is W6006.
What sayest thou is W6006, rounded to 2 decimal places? 1.50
